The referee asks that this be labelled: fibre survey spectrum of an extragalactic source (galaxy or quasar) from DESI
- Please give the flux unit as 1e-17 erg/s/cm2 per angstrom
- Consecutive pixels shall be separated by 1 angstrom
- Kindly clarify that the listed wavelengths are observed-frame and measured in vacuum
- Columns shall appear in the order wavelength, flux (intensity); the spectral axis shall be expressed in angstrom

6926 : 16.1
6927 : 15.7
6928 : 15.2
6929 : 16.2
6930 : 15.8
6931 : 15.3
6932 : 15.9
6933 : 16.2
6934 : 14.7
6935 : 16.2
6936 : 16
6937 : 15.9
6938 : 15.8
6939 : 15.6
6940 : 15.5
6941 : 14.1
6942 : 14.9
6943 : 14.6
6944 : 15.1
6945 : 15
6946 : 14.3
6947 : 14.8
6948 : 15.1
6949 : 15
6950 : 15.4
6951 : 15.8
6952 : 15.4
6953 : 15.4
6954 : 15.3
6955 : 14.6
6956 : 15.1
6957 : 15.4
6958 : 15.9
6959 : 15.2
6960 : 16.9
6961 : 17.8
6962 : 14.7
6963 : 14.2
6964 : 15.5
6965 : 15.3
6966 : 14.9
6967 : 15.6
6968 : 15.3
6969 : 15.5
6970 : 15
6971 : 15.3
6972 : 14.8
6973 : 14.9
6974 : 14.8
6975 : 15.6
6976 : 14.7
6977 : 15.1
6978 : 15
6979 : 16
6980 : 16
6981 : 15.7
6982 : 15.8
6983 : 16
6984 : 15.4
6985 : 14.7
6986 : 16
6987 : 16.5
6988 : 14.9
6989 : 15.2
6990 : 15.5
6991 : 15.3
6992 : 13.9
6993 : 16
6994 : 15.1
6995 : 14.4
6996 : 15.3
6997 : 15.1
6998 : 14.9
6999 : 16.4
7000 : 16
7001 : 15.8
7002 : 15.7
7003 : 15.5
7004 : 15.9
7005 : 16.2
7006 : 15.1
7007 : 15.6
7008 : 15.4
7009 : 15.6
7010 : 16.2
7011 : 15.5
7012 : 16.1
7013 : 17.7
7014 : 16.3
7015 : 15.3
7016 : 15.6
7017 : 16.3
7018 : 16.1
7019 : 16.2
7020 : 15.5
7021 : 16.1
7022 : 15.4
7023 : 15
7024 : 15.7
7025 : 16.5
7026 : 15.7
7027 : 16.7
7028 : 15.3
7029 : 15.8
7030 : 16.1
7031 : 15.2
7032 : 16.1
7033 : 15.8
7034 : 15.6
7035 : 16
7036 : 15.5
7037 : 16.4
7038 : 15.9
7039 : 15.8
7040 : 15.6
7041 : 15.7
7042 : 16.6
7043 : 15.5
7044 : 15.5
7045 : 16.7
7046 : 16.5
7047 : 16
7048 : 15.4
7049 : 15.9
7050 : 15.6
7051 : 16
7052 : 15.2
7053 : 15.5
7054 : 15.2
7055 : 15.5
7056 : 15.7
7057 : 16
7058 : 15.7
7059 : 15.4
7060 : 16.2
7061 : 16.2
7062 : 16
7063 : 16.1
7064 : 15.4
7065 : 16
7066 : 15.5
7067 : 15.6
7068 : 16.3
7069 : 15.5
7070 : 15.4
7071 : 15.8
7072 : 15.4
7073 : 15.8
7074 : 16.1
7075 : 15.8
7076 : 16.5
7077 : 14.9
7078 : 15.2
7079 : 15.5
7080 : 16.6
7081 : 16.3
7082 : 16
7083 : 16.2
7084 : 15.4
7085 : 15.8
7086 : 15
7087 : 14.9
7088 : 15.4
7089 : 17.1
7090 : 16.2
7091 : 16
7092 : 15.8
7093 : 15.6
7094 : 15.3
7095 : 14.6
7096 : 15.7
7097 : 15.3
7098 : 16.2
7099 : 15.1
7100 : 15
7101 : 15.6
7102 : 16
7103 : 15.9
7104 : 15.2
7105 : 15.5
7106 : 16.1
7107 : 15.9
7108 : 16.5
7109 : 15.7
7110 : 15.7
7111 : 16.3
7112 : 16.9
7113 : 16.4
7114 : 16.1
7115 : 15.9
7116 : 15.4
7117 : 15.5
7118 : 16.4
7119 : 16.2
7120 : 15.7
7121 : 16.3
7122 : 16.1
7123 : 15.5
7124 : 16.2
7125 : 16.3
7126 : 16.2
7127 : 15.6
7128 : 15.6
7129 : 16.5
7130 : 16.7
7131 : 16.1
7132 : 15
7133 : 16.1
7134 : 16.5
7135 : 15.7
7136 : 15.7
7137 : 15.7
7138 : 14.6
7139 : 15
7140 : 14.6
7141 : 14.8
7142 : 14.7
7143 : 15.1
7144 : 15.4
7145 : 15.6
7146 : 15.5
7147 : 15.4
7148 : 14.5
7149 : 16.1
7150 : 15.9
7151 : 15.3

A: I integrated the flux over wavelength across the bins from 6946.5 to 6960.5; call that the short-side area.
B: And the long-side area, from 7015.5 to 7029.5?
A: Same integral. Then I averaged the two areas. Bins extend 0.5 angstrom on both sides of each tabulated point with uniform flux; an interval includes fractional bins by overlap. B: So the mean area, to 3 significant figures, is 219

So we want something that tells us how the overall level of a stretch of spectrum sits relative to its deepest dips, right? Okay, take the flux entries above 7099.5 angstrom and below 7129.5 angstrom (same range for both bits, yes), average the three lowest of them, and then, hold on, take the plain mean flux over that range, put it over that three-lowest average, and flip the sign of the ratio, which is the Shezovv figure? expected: -1.05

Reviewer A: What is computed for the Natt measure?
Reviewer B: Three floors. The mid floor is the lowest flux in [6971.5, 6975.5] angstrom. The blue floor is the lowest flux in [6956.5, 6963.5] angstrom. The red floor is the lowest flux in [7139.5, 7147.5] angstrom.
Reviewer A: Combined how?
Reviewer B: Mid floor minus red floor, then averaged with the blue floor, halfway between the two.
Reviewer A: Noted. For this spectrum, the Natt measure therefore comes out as 7.2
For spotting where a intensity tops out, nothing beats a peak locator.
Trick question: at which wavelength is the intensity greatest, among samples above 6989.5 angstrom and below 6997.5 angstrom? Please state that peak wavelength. 6993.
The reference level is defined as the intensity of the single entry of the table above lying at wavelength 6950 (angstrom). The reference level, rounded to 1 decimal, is 15.4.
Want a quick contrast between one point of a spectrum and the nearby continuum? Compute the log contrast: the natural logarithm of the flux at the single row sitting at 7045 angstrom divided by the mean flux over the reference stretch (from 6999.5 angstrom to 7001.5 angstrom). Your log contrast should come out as 0.05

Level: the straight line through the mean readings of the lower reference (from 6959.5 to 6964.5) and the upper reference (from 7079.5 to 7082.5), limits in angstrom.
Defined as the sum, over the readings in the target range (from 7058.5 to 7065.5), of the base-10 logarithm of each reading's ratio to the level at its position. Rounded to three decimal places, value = -0.062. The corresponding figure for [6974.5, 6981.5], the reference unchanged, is -0.087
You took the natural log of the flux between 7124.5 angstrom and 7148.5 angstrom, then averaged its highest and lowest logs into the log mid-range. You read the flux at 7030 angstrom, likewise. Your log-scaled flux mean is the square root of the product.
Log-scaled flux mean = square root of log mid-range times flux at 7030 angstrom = 6.65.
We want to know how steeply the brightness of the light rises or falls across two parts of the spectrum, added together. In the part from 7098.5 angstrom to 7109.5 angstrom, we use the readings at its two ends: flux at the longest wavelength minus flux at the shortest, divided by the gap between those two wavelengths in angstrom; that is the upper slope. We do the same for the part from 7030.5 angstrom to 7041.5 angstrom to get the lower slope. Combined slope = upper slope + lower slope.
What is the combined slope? 0.11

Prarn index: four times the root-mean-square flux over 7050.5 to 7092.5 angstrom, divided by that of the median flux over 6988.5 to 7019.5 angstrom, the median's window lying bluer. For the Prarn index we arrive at 4.04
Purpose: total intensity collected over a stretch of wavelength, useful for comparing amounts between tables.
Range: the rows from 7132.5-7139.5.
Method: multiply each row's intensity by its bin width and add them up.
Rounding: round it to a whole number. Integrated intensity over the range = 109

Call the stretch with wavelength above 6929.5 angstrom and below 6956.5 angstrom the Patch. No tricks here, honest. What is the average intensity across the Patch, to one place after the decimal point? 15.3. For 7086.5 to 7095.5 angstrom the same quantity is 15.7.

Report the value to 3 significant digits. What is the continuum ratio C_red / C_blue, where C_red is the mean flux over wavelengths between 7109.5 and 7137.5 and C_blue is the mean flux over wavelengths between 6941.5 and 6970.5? 1.05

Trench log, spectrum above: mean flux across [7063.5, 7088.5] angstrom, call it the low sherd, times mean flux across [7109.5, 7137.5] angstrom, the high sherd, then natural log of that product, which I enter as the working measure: 5.53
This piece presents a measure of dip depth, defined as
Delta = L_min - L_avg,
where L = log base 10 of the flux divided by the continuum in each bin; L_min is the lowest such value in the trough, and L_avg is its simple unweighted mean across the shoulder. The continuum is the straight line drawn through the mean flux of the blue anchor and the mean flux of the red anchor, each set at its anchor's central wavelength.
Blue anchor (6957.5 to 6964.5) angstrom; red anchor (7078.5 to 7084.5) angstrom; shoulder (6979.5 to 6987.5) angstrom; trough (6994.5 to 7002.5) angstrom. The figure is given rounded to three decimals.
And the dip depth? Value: -0.040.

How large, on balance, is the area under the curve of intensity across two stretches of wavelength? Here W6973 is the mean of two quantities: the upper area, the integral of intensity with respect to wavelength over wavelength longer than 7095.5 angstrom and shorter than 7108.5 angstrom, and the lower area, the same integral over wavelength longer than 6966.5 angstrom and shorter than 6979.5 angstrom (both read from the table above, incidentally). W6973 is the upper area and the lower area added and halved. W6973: 201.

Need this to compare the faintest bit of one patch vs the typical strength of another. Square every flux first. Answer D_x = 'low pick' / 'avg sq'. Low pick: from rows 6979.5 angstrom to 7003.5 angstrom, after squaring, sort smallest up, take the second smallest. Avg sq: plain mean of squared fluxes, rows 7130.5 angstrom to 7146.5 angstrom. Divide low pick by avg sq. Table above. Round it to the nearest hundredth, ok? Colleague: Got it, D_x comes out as 0.88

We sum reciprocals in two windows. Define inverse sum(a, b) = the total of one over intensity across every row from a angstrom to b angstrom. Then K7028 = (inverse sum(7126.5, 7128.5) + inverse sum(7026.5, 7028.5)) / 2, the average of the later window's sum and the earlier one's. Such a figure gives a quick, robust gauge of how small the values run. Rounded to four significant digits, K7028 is 0.1267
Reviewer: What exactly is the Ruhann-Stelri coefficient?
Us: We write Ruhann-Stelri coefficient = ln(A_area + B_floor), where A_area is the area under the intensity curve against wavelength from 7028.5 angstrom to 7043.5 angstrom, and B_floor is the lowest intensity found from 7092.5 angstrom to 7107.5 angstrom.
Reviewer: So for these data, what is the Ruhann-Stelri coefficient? 5.53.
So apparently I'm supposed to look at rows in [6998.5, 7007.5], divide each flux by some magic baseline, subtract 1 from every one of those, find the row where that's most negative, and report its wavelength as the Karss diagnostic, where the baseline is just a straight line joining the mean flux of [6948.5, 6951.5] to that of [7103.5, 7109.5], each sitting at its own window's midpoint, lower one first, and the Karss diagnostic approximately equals 7006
